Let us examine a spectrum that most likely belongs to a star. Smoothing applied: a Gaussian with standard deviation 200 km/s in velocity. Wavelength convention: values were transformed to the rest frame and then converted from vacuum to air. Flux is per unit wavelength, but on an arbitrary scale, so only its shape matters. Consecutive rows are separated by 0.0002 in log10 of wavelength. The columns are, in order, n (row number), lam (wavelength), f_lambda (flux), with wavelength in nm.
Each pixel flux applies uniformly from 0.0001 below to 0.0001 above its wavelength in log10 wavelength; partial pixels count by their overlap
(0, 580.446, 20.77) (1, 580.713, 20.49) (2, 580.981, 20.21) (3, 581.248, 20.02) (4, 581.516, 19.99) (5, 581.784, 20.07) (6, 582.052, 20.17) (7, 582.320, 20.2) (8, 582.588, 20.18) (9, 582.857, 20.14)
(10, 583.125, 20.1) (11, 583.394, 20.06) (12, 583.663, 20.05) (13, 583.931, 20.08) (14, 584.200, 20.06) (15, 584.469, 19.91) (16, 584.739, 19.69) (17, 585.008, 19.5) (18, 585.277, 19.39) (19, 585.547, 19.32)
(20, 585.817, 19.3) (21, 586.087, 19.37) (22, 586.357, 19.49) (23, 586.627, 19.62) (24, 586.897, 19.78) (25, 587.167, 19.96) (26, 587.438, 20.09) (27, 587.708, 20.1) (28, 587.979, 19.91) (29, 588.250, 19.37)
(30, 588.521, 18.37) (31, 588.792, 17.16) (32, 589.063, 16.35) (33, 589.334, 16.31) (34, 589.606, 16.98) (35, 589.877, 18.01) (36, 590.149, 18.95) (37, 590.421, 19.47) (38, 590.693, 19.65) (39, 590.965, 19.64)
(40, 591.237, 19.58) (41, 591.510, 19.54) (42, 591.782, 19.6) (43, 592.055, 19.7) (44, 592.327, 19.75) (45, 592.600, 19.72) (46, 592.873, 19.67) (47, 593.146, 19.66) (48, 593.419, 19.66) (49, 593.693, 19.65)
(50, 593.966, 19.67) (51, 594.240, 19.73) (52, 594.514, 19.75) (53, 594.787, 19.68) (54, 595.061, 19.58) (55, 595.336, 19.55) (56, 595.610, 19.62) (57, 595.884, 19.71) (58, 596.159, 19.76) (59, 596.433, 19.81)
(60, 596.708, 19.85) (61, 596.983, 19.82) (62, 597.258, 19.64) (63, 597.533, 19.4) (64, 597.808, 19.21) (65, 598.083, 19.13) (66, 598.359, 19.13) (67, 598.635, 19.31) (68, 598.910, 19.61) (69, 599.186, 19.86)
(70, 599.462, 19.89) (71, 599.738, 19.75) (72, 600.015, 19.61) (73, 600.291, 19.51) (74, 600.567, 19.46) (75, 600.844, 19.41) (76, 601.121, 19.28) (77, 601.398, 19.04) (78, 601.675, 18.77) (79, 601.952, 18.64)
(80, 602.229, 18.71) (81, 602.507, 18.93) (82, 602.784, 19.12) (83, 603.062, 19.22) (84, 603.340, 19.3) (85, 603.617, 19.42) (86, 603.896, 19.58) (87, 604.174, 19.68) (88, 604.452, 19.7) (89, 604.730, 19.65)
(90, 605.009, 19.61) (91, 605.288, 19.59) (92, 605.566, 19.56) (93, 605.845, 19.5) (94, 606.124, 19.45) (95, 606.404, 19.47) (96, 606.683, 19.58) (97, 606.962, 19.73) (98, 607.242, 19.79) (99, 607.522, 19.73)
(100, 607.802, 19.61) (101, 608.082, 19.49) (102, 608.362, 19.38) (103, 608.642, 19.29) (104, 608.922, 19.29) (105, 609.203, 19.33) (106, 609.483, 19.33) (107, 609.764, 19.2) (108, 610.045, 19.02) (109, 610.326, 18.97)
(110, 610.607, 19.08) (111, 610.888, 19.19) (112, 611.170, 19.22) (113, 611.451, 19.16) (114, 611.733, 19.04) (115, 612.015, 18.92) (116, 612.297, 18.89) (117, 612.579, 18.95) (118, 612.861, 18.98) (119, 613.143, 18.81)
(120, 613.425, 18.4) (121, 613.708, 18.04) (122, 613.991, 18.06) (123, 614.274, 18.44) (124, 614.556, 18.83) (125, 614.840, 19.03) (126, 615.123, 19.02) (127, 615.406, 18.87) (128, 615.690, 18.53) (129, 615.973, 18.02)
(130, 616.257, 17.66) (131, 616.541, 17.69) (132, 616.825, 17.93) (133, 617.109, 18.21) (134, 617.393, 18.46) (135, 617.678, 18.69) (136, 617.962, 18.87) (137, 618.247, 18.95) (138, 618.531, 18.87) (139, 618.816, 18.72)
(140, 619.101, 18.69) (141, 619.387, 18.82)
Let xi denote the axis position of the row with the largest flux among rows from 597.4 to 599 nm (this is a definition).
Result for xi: 598.910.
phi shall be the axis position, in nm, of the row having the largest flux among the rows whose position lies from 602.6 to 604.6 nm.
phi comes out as 604.452 nm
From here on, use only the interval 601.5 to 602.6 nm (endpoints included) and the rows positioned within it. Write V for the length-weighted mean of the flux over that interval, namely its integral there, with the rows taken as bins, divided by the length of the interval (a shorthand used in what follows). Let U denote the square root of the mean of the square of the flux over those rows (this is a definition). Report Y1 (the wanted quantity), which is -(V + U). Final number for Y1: -37.5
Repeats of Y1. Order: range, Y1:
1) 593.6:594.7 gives -39.4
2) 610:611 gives -38.1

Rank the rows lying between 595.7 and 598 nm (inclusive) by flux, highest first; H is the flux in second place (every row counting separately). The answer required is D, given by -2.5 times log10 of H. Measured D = -3.24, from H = 19.82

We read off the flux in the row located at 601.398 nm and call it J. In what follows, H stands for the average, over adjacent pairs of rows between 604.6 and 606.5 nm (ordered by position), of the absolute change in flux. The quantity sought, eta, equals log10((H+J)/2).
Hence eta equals 0.979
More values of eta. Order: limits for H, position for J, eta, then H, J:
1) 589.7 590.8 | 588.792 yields 0.947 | 0.55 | 17.16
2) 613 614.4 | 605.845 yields 0.995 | 0.29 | 19.5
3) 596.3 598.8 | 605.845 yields 0.992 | 0.12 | 19.5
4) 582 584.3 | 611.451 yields 0.982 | 0.03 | 19.16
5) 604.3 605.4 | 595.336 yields 0.991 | 0.04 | 19.55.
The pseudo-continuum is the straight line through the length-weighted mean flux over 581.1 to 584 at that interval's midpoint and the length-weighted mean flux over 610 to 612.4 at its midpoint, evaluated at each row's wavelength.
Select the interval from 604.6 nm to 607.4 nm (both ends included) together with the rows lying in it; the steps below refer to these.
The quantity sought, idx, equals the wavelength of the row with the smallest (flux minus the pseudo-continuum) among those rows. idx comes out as 606.124 nm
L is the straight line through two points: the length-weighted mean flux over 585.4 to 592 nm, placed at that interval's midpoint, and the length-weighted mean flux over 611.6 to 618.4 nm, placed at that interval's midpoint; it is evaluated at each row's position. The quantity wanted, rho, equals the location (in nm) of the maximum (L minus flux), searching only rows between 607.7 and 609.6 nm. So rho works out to 608.642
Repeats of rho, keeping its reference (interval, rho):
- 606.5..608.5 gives 608.362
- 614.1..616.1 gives 615.973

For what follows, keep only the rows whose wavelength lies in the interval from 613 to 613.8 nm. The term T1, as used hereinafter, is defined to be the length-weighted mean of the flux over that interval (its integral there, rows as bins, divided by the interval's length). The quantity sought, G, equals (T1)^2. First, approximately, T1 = 18.4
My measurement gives 340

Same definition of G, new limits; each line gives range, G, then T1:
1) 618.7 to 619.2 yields 350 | 18.7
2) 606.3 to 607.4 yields 386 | 19.7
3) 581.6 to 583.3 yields 405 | 20.1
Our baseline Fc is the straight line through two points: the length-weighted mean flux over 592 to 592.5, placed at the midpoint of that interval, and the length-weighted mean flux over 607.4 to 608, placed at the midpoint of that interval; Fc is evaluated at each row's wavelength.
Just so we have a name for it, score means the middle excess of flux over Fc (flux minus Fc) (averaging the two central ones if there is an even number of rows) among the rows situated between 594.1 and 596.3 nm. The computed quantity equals -0.03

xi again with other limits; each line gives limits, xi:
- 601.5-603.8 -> 603.617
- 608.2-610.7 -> 608.362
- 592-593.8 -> 592.327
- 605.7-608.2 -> 607.242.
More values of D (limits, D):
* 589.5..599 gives -3.24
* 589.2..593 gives -3.24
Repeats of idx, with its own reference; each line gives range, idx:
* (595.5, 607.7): 601.952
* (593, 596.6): 595.336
